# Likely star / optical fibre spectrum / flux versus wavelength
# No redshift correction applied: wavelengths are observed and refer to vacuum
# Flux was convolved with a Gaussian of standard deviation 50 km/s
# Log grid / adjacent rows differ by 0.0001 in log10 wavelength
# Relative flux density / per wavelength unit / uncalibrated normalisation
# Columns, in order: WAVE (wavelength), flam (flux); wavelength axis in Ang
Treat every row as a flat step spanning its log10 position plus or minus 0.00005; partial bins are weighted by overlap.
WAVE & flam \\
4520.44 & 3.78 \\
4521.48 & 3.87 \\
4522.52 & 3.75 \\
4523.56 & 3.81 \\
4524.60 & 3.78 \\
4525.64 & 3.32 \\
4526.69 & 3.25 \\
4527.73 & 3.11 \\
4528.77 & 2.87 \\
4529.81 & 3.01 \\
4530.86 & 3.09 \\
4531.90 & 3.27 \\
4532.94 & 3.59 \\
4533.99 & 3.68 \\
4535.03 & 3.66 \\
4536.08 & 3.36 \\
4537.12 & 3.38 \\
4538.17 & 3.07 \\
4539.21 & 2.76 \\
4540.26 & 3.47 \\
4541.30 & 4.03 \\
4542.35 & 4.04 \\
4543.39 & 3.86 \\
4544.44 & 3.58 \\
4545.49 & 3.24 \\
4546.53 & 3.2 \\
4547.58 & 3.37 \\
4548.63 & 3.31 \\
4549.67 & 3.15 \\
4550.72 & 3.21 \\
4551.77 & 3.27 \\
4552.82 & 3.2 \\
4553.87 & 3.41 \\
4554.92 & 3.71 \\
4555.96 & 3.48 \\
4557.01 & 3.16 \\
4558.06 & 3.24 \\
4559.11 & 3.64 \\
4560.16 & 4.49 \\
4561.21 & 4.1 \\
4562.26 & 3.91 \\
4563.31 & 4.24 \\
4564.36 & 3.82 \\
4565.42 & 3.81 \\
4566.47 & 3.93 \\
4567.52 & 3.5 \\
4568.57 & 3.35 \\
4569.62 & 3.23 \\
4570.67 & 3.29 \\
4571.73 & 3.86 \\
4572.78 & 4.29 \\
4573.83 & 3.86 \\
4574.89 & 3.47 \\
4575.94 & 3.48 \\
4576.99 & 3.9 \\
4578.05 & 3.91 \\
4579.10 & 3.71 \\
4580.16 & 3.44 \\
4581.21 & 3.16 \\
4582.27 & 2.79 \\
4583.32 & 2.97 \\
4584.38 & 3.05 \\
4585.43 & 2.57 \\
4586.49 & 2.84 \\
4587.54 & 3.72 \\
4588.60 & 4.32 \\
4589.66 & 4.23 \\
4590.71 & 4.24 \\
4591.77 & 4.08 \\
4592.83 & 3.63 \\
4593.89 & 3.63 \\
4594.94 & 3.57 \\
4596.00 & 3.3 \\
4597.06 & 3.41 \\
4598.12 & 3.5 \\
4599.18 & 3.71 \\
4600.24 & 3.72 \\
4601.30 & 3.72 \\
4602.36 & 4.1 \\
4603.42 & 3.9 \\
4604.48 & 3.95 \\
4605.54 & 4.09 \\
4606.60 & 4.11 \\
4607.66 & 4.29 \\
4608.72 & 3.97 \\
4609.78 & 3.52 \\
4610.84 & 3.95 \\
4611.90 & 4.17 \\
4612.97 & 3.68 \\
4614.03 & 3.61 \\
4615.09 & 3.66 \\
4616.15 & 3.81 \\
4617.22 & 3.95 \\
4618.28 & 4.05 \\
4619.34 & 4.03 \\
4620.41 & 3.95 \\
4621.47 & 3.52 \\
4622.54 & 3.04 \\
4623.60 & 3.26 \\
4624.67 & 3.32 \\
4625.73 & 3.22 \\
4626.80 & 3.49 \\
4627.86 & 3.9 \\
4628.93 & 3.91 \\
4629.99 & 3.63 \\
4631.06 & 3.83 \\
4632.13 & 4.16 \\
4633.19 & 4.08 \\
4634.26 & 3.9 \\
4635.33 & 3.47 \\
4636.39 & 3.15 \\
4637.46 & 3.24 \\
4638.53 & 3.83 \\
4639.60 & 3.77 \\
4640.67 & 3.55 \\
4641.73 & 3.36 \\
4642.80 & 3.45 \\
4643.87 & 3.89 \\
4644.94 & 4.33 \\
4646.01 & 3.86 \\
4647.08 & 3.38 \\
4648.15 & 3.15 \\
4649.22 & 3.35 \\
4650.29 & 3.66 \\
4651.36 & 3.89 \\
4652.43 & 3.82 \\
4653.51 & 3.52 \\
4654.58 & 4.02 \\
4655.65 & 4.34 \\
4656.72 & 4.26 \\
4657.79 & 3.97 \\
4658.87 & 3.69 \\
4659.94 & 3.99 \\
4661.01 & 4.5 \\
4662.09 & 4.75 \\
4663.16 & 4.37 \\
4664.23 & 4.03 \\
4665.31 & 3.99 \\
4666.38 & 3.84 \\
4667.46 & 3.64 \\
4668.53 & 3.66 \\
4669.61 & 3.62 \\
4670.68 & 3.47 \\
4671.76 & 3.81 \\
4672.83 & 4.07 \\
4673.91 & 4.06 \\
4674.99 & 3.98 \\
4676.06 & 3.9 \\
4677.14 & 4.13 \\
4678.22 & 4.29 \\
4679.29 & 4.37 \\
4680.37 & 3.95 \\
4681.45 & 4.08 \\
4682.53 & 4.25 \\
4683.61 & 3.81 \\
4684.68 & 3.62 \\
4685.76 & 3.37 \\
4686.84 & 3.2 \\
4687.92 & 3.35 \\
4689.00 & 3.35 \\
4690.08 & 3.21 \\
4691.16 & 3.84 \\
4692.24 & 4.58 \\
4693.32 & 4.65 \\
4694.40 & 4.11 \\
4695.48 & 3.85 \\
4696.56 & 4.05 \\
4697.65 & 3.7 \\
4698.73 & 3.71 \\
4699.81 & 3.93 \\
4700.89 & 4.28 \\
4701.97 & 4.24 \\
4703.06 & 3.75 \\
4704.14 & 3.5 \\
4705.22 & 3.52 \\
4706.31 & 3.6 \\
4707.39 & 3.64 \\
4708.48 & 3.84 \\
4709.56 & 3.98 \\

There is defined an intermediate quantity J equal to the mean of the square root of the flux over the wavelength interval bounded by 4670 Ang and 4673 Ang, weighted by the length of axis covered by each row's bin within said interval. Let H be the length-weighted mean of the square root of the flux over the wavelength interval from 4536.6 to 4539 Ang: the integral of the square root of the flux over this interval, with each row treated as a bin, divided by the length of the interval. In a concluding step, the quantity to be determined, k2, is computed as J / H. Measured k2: 1.09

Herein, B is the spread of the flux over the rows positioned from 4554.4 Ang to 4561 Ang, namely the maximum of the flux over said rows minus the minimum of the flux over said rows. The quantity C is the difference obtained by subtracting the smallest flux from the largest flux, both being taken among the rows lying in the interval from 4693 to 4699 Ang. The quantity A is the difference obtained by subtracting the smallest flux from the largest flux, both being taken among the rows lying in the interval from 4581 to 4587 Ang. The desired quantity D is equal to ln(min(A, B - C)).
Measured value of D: -1.0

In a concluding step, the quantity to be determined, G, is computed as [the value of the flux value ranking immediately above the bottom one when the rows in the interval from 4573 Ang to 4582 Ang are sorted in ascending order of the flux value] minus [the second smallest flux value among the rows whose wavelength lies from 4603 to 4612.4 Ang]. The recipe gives -0.5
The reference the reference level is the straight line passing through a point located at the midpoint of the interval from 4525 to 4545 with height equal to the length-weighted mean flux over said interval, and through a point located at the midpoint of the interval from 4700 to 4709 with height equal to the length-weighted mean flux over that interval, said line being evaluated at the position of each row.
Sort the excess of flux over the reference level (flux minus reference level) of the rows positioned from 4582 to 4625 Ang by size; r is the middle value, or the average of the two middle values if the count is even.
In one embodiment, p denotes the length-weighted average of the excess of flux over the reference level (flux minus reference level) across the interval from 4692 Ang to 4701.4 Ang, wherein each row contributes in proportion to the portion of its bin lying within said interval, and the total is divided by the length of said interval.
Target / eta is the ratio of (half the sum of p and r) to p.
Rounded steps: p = 0.30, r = 0.17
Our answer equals 0.8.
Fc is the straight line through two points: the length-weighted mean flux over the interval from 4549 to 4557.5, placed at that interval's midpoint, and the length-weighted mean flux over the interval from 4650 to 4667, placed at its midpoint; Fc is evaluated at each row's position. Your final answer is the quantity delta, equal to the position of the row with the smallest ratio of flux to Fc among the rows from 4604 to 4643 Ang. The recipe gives 4622.54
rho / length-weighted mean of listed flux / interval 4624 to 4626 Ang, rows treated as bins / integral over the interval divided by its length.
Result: 3.3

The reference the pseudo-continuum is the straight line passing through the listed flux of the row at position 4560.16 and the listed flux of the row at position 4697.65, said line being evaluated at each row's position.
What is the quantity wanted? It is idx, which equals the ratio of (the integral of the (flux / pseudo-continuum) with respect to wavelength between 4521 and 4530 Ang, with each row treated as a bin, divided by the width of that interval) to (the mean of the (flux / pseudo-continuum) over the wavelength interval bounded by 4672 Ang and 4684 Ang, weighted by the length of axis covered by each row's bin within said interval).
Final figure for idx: 0.68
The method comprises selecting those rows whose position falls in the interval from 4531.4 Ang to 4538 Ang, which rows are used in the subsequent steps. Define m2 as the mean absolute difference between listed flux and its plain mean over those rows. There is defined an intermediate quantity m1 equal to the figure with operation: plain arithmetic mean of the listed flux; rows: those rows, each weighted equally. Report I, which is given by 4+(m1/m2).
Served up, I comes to 27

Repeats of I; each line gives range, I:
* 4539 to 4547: 14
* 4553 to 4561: 16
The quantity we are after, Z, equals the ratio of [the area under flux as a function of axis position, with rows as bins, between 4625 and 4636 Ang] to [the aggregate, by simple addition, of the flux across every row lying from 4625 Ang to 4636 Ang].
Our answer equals 1.10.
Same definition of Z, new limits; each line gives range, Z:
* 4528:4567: 1.05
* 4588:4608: 1.05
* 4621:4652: 1.07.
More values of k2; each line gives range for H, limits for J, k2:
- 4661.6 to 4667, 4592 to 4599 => 0.92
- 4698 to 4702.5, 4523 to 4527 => 0.94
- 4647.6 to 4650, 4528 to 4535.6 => 1.00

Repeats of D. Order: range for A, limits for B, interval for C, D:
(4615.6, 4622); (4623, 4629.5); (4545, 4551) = -0.8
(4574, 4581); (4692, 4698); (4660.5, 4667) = -3.2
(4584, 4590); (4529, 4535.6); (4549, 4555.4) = -2.2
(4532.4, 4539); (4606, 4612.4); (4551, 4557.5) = -1.5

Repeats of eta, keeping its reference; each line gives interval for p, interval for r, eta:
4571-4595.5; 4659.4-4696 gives 1.8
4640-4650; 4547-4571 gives 0.7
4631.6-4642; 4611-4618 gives 4.2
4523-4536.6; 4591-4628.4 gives -10.1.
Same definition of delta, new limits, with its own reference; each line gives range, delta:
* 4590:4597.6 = 4596.00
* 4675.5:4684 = 4683.61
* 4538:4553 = 4539.21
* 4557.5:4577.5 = 4569.62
